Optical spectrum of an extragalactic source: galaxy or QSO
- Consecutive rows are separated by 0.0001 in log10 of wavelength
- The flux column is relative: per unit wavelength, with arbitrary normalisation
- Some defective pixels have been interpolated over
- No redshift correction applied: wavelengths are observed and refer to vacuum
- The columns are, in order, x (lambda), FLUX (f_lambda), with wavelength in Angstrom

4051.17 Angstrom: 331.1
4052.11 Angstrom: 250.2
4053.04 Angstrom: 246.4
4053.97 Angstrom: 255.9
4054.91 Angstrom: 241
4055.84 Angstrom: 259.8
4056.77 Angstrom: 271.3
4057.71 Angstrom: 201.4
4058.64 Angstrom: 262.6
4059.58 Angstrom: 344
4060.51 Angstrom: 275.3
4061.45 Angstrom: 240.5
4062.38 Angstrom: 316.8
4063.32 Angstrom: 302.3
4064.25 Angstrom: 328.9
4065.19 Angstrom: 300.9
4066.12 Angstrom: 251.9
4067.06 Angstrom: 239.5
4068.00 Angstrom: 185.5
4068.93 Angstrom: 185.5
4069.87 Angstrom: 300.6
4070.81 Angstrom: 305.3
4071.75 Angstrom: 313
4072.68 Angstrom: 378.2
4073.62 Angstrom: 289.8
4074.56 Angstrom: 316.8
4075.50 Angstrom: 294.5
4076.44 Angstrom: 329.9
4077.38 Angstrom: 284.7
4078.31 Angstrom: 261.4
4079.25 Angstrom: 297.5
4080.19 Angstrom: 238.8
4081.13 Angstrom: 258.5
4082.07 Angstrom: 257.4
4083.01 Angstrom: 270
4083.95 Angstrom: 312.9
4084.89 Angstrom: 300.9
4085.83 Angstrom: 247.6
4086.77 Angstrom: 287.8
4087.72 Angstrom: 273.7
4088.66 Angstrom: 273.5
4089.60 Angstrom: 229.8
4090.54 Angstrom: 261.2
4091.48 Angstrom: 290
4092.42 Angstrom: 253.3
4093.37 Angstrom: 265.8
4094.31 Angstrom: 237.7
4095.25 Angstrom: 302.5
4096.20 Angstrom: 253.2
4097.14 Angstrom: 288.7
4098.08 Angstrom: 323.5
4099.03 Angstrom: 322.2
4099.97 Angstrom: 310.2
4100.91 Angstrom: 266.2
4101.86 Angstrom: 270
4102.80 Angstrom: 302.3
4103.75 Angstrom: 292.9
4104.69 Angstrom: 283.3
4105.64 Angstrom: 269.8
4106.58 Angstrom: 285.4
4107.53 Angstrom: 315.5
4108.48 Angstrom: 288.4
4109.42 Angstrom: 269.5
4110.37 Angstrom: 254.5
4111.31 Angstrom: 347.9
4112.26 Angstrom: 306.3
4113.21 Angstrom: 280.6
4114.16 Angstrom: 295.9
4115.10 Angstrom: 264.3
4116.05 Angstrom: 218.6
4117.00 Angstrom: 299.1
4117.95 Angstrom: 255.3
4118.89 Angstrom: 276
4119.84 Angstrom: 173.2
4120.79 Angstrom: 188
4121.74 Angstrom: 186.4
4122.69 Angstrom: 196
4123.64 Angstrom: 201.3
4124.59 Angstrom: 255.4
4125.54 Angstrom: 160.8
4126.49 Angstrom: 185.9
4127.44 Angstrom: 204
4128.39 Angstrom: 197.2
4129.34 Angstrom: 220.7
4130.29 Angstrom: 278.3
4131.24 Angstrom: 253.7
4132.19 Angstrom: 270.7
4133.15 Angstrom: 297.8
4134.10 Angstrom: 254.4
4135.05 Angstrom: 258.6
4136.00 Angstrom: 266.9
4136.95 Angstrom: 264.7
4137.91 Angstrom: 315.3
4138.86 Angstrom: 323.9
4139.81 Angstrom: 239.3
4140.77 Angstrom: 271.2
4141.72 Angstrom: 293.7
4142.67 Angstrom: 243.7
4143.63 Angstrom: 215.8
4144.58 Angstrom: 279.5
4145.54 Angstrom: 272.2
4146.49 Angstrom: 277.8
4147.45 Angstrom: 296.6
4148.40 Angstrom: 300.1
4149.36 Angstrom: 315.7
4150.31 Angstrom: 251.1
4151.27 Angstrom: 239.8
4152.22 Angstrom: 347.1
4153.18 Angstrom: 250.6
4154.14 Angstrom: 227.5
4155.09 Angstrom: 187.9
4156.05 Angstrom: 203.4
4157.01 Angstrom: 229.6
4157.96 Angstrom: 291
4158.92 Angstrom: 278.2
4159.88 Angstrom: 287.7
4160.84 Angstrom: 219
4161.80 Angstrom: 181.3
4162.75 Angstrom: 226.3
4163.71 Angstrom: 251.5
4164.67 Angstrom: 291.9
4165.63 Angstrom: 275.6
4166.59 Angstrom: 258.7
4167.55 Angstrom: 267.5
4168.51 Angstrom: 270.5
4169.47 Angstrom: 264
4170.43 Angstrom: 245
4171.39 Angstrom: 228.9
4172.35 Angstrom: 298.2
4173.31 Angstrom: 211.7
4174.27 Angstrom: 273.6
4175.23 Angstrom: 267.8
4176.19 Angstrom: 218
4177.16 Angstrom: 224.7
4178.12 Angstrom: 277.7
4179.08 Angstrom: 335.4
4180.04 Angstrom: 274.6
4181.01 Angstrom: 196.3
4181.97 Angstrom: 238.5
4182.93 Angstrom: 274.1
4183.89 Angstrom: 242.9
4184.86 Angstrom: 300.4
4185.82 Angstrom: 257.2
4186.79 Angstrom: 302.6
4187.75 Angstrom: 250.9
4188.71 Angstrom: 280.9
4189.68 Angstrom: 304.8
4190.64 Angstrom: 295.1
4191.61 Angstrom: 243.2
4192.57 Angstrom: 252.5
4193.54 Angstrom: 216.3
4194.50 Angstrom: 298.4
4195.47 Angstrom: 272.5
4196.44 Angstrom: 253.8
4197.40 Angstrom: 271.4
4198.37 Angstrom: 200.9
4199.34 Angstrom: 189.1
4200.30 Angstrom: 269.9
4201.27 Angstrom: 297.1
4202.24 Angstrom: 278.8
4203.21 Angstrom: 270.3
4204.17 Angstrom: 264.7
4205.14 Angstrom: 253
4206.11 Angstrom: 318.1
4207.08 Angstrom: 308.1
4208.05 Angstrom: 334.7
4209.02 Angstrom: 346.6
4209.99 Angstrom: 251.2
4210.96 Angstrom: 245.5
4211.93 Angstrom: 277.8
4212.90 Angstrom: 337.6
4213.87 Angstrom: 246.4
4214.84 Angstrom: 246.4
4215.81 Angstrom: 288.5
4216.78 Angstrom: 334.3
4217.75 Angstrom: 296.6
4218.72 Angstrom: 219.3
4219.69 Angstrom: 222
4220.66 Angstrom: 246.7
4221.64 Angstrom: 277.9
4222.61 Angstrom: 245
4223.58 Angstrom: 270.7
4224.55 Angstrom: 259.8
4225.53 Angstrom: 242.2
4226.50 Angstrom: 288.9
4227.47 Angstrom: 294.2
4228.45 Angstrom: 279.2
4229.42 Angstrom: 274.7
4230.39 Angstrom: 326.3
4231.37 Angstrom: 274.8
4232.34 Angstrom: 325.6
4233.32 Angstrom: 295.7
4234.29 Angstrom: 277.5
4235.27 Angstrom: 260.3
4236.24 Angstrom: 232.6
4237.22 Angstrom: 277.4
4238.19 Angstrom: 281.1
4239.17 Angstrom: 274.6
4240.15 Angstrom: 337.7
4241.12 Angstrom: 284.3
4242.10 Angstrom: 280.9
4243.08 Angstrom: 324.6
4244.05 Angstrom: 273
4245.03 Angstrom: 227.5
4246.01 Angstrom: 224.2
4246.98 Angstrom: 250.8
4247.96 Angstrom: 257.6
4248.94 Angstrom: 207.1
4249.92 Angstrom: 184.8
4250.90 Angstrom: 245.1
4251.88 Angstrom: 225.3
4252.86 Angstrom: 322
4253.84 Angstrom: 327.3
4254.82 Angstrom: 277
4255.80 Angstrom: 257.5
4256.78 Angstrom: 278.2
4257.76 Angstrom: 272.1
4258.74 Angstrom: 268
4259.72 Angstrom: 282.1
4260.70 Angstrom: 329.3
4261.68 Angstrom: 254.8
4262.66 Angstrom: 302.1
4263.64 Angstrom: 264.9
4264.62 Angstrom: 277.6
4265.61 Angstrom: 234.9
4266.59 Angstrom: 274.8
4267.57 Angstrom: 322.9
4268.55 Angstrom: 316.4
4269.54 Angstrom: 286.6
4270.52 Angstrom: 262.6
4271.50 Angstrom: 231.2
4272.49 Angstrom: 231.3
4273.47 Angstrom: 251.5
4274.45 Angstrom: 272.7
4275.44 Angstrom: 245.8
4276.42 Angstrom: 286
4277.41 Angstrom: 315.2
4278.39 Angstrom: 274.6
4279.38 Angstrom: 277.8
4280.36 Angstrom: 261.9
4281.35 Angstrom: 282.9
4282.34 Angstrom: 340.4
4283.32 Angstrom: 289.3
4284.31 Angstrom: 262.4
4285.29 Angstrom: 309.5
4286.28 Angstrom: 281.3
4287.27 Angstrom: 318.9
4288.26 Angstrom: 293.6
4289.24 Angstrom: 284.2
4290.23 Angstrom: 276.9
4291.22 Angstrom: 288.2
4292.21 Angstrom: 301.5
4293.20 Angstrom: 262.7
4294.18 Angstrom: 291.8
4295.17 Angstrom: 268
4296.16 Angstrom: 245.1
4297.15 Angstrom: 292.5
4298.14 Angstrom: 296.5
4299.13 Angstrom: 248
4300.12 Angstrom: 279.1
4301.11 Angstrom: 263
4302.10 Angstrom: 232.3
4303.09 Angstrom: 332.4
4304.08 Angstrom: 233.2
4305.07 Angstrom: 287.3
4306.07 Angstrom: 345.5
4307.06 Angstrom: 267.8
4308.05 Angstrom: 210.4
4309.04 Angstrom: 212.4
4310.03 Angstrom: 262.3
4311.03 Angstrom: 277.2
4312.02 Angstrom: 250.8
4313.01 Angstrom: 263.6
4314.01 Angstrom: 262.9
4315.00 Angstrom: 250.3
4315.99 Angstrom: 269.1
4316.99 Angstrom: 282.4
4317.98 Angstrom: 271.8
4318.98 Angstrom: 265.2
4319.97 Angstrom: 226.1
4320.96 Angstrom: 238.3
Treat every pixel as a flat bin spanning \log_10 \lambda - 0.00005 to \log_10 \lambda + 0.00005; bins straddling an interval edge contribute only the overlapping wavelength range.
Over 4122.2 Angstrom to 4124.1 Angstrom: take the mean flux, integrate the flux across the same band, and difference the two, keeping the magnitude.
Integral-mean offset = 179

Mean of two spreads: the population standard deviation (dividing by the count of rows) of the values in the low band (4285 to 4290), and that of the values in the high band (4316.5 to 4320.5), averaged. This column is 17.9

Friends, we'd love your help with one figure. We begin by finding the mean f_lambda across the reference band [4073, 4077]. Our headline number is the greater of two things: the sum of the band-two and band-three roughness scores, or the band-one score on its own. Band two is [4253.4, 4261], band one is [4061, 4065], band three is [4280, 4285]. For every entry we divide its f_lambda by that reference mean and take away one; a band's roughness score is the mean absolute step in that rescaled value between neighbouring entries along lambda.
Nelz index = 0.20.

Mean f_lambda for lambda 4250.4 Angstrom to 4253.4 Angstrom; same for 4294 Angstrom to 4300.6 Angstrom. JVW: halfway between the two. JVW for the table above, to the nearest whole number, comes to 269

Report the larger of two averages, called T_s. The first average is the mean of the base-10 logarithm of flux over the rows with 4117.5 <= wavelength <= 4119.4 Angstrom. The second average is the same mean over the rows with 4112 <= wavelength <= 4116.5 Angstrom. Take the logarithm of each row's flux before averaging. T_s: 2.43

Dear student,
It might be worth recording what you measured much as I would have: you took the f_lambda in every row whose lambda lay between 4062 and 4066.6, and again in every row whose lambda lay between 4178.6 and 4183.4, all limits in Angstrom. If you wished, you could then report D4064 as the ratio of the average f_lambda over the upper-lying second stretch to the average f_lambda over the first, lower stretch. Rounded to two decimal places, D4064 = 0.88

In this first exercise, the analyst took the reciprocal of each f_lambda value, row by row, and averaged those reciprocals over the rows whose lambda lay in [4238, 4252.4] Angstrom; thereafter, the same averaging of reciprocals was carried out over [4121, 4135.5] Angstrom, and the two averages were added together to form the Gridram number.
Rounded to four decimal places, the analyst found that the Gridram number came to 0.0085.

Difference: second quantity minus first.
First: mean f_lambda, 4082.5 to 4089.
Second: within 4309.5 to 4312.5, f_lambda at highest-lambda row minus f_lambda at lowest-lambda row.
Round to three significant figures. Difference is -292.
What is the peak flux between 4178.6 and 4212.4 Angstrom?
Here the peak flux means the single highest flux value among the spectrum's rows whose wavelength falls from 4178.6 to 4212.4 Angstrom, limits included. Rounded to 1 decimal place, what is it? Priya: 346.6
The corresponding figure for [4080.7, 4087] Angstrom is 312.9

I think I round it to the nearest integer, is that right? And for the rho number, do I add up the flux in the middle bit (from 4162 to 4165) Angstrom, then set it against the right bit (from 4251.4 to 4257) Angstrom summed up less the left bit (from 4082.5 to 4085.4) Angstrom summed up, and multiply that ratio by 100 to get 96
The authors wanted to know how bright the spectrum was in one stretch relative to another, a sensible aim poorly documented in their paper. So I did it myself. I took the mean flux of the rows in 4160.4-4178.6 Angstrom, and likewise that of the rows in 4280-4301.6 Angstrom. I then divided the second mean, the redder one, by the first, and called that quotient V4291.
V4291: 1.13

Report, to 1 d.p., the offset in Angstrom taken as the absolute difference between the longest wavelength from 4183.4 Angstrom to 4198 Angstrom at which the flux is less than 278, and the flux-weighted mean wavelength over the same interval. 6.8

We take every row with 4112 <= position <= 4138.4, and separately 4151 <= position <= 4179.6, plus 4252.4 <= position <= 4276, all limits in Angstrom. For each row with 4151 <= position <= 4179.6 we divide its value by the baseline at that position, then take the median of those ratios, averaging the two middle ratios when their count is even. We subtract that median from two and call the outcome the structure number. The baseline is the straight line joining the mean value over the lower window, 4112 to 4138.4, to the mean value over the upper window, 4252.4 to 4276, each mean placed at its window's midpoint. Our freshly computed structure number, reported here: 0.99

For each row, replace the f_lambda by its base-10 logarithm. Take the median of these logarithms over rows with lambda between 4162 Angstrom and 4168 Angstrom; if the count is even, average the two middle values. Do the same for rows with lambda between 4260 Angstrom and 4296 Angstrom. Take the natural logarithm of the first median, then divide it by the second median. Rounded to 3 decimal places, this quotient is 0.361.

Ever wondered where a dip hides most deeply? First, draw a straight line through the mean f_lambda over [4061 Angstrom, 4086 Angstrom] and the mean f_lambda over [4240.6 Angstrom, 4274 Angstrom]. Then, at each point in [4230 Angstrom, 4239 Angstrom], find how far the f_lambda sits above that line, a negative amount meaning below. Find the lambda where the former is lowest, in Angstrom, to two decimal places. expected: 4236.24 Angstrom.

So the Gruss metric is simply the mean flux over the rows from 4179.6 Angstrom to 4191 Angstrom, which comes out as 268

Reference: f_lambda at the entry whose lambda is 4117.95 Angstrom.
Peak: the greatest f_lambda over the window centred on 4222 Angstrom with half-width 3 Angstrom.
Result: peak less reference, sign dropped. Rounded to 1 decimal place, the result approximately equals 22.6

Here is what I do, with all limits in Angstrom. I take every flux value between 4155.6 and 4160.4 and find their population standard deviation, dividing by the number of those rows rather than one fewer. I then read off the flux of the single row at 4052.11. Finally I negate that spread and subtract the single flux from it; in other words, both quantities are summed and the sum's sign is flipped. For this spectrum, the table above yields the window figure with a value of -285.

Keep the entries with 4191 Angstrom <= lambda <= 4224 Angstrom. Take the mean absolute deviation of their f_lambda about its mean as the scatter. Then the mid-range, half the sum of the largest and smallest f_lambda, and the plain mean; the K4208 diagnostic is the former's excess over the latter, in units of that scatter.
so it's -0.04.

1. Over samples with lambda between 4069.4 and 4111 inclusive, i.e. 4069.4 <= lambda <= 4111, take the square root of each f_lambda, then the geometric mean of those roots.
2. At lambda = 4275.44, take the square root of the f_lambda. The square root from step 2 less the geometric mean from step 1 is -1.2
